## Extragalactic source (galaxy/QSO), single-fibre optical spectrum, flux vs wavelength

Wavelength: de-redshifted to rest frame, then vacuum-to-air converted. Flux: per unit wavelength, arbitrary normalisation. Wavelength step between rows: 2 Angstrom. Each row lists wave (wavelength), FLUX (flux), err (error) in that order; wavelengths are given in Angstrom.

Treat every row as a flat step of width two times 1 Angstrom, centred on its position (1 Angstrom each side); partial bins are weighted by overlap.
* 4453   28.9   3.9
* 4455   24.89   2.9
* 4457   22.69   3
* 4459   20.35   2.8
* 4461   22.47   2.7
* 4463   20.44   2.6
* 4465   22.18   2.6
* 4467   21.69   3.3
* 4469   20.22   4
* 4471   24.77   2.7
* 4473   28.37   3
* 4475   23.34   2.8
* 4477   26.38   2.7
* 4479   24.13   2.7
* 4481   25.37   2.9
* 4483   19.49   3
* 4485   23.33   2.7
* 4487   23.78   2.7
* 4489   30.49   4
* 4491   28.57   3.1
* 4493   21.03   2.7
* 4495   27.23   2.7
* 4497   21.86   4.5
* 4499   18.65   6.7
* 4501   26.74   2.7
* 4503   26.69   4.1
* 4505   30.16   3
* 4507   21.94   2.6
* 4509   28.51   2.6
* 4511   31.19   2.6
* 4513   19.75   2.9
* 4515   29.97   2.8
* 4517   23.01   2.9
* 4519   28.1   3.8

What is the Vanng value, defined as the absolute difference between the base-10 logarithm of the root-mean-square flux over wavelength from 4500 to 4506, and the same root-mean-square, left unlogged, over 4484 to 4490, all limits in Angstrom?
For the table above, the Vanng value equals 25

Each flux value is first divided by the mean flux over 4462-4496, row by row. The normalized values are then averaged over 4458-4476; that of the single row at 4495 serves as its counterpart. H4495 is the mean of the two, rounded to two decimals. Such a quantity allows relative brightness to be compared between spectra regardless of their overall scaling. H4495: 1.03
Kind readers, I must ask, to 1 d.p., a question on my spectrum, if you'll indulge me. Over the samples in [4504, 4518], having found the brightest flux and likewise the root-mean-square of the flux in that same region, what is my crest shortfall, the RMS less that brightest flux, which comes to -4.5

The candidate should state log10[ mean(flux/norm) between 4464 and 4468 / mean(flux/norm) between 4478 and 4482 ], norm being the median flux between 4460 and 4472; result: -0.052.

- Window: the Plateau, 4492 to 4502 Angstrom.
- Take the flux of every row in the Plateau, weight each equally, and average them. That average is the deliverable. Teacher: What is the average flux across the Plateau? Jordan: 23.1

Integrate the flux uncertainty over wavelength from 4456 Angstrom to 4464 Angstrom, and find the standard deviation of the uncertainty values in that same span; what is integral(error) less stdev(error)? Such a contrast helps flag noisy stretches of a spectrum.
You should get 22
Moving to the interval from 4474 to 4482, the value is 22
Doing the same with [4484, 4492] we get 24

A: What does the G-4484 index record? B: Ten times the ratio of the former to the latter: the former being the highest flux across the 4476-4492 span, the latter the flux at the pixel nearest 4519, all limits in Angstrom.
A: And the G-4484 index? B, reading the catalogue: 11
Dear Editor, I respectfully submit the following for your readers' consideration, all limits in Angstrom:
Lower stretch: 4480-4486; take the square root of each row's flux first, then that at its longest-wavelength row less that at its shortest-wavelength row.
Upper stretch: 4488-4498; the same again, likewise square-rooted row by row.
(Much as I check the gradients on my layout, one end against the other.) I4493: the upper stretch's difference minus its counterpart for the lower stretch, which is -0.64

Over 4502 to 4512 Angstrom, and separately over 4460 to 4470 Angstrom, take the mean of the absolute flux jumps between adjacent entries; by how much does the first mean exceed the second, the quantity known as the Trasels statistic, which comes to 3.8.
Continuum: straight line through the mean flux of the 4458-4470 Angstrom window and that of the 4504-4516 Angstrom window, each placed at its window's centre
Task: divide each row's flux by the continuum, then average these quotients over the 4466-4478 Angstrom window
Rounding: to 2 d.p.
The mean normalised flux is 1.08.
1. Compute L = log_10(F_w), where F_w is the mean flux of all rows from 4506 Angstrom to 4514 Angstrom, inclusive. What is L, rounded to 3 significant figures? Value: 1.40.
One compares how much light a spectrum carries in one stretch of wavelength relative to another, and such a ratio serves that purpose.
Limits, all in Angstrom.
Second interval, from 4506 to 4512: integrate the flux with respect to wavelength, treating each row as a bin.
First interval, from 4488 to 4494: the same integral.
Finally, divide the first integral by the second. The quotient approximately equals 0.98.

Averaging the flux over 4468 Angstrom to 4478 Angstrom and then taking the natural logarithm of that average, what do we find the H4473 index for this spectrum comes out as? 3.20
